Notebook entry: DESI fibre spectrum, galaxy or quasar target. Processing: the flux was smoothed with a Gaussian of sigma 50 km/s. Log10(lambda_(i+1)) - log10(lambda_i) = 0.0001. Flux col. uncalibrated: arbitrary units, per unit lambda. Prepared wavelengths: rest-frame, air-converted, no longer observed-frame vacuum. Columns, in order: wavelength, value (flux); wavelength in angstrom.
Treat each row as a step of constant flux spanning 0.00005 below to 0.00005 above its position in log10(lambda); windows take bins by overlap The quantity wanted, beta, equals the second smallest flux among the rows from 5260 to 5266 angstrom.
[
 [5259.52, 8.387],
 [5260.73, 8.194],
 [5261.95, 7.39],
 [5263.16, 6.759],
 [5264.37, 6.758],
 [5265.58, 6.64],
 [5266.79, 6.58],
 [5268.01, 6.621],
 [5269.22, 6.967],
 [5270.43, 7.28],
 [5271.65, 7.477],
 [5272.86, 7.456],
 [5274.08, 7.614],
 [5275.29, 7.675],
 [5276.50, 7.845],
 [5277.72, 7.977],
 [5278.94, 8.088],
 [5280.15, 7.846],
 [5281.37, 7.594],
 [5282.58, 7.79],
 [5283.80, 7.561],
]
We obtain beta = 6.758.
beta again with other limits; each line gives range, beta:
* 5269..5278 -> 7.28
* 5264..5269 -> 6.621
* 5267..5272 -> 6.967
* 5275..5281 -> 7.845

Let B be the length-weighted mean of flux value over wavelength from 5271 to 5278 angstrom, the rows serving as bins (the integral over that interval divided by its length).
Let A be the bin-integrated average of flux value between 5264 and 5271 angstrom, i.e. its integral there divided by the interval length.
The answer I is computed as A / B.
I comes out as 0.89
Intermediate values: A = 6.8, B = 7.7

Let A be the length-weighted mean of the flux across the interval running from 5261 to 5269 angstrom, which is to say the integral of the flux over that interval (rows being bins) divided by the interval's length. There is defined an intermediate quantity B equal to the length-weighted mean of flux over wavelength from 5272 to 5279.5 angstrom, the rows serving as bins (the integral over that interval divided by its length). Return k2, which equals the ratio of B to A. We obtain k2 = 1.13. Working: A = 6.9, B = 7.8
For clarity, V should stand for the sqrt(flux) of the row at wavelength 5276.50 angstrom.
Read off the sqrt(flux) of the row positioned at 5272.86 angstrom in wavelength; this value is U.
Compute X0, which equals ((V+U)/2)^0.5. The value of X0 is 1.663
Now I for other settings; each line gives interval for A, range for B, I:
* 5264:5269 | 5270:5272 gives 0.91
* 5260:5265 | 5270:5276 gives 0.97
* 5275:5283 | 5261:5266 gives 1.12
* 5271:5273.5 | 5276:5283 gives 0.95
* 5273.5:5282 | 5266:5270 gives 1.16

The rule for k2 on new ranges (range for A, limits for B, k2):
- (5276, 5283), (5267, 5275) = 0.92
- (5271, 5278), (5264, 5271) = 0.89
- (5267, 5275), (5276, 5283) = 1.09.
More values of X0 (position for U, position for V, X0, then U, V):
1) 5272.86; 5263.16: 1.633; 2.73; 2.60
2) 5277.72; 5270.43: 1.662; 2.82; 2.70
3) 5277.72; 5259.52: 1.691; 2.82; 2.90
